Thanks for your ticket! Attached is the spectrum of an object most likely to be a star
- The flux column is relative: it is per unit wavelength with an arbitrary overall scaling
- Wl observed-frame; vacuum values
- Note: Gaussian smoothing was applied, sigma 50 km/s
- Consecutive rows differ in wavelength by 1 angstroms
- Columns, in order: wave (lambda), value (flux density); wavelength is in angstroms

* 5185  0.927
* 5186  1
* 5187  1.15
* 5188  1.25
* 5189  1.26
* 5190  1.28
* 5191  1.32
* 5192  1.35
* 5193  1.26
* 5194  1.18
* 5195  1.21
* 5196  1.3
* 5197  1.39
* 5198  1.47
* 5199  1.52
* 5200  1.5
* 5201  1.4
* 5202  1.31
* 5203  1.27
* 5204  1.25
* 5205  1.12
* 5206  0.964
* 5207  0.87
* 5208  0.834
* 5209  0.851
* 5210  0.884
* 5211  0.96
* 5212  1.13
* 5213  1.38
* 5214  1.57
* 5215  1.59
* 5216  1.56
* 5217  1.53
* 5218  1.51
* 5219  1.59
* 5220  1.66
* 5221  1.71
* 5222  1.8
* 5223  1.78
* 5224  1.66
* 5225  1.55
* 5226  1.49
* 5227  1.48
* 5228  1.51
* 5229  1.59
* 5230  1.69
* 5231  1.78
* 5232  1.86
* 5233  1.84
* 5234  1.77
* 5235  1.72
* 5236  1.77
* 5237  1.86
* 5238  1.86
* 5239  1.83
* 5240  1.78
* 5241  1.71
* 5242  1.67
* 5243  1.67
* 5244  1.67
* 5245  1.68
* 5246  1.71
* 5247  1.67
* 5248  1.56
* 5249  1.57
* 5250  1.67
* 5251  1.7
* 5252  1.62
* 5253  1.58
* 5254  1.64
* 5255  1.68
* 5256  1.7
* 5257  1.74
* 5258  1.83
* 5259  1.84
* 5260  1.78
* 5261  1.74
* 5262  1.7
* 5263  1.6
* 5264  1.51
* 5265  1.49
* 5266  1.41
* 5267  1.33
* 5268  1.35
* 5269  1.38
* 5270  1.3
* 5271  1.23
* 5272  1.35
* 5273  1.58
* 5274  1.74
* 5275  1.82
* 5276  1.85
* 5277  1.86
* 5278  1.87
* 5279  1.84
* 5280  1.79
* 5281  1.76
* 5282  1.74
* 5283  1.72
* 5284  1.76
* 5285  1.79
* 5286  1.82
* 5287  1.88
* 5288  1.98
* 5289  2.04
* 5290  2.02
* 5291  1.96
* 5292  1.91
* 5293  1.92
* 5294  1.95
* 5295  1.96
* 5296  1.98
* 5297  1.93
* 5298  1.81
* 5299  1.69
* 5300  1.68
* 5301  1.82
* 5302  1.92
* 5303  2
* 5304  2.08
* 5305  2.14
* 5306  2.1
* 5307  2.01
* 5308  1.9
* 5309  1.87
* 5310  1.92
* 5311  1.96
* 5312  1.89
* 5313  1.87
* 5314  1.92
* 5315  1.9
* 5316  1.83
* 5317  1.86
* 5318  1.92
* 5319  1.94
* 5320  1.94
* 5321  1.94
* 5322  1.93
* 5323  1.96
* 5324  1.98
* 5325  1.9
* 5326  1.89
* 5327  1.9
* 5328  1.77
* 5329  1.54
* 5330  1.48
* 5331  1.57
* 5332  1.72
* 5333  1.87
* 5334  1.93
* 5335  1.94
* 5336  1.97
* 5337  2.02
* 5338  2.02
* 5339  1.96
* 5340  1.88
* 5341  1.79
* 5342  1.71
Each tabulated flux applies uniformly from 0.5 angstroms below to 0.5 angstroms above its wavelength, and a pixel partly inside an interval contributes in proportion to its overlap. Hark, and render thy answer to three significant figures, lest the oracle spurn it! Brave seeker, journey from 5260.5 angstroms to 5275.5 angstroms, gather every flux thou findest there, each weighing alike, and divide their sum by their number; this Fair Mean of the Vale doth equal 1.50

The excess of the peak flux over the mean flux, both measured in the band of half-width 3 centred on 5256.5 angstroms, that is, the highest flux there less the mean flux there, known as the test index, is 0.10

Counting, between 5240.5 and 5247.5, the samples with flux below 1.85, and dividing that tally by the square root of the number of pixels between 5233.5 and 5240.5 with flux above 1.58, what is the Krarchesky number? 2.6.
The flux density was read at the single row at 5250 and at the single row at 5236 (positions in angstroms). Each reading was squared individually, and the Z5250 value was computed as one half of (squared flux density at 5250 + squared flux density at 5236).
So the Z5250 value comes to 3.0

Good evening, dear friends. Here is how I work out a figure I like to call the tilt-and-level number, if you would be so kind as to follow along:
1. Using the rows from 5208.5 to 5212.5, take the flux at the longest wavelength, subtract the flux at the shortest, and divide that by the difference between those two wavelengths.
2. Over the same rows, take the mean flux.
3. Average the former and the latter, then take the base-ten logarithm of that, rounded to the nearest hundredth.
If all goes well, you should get -0.28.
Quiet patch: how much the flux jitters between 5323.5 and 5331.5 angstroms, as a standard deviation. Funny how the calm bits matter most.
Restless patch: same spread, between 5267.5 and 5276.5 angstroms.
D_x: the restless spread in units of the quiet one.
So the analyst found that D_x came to 1.2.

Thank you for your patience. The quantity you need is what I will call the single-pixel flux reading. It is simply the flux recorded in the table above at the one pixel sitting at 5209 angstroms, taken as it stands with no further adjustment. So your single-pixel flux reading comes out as 0.851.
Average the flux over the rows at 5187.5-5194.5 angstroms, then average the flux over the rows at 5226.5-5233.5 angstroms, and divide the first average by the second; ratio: 0.76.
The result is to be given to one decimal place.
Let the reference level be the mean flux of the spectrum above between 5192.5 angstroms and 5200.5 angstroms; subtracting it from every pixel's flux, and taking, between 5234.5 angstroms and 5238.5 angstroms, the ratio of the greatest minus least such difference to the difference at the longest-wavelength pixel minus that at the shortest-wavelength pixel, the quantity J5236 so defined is 1.0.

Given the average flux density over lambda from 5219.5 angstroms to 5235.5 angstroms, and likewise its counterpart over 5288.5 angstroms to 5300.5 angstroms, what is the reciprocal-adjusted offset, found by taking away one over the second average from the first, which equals 1.16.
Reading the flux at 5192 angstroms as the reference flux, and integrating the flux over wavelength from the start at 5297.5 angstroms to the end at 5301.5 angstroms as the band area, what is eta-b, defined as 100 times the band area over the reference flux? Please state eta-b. 519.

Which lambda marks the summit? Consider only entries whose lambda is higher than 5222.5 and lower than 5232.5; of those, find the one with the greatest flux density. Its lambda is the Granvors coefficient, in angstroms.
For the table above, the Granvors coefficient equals 5232 angstroms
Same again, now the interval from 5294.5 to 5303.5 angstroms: 5303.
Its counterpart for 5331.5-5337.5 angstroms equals 5337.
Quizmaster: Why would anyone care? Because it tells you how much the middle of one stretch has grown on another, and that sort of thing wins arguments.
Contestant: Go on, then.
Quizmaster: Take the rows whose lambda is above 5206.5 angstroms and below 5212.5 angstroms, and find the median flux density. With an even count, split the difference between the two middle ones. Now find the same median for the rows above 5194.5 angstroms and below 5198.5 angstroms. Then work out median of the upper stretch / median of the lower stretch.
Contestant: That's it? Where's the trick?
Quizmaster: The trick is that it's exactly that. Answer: 0.65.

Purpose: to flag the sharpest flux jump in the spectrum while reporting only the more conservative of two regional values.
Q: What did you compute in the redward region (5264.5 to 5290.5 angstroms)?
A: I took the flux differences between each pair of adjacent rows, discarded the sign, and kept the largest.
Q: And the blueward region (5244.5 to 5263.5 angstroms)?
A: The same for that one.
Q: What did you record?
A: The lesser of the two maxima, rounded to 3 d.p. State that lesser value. 0.110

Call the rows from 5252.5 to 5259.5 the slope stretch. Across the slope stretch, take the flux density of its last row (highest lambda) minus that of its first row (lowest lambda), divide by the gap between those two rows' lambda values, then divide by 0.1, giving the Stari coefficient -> 0.43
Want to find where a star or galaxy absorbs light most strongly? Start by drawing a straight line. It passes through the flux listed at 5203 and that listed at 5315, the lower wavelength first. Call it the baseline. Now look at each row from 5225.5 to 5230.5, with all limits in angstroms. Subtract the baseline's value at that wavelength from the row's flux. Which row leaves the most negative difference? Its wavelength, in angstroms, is 5227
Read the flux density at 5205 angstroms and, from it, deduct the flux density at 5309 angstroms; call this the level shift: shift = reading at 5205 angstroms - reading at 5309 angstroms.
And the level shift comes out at -0.75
